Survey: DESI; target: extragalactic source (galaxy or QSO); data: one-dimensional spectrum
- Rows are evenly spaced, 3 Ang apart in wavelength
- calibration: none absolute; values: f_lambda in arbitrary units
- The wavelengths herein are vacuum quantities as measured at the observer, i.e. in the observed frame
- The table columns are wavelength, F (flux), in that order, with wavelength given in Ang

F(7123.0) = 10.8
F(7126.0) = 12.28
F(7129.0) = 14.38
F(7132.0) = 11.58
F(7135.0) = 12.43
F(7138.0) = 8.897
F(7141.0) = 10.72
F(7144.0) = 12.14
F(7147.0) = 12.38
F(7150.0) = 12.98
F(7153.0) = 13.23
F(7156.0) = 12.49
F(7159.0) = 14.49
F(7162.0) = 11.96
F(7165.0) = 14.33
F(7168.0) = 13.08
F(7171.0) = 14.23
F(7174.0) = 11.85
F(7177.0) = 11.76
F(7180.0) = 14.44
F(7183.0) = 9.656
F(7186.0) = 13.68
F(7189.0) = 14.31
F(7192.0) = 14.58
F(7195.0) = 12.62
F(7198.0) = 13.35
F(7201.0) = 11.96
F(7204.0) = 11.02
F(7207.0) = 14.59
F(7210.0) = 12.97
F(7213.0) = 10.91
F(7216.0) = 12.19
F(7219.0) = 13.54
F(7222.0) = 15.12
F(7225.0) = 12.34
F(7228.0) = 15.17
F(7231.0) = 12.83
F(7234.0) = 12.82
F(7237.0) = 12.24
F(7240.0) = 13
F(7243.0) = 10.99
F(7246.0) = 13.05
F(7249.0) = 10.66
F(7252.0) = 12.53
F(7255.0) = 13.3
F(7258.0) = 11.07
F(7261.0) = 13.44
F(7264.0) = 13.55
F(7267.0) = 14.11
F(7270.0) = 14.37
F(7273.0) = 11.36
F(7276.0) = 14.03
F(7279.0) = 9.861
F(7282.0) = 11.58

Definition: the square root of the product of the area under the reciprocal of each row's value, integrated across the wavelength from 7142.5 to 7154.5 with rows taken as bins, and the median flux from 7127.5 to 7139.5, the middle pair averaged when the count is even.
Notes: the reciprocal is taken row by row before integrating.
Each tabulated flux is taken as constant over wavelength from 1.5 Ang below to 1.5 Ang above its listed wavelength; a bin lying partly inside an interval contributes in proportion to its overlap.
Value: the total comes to 3.37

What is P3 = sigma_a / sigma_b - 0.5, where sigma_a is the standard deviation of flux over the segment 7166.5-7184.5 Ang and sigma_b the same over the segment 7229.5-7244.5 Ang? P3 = 1.7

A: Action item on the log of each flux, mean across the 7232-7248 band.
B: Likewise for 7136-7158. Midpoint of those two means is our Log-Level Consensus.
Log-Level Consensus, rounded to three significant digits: 1.08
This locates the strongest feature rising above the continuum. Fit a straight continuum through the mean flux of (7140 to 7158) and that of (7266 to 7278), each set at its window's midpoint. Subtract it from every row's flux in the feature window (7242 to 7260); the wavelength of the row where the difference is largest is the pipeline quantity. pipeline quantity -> 7255.0 Ang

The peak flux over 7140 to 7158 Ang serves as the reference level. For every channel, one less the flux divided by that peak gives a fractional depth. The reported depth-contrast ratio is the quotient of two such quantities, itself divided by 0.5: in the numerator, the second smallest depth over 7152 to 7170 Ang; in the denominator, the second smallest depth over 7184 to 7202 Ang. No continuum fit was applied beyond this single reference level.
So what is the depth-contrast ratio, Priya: 2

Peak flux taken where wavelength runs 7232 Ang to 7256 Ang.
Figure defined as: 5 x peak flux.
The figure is 66.5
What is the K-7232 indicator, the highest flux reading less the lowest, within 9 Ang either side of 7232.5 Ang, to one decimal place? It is 2.9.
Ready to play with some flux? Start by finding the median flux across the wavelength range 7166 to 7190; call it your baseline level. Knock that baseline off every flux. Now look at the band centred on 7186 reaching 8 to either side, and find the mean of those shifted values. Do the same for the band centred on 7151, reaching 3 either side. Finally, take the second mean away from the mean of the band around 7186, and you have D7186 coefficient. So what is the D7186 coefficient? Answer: 0.23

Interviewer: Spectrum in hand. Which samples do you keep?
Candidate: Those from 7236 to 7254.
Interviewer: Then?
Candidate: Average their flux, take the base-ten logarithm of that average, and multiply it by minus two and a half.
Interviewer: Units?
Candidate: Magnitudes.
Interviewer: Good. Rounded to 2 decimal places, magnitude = -2.71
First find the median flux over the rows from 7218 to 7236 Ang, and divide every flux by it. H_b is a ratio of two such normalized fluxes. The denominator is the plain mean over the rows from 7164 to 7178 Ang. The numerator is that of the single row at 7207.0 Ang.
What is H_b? 1.12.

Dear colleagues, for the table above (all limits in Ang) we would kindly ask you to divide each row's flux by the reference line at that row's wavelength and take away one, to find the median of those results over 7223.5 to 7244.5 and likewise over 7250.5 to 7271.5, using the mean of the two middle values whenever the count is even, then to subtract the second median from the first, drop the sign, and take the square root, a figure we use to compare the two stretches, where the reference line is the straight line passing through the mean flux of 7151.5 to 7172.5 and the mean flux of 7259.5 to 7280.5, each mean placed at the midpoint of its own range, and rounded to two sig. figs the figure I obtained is 0.24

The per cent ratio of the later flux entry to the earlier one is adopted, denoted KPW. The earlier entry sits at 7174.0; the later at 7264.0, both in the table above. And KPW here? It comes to 114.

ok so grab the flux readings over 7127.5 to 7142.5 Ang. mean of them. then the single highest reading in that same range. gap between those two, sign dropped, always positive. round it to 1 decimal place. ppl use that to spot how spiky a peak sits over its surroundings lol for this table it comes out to 2.8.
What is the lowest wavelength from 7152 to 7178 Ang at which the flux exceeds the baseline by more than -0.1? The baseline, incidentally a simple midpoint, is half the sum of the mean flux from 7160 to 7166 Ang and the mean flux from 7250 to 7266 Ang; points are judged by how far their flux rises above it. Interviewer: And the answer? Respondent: 7153.0 Ang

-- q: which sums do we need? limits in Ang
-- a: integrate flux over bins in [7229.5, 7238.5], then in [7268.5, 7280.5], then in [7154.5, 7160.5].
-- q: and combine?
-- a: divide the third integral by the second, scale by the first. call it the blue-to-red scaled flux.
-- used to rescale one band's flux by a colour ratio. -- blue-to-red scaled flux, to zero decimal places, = 62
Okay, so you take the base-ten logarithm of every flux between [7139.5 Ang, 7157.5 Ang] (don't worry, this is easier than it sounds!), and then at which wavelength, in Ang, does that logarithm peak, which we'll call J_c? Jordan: 7153.0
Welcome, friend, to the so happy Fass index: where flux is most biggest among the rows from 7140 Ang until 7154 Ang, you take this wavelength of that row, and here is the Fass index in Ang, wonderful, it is 7153.0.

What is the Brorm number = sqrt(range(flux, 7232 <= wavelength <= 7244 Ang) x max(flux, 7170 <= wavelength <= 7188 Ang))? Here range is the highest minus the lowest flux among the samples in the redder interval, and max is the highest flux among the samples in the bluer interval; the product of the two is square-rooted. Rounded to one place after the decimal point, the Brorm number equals 5.4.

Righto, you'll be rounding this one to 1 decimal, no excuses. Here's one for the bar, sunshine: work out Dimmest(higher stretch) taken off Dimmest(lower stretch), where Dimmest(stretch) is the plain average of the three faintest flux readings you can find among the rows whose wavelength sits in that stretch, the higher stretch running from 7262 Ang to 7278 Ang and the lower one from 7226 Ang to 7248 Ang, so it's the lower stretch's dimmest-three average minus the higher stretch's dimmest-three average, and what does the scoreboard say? -1.0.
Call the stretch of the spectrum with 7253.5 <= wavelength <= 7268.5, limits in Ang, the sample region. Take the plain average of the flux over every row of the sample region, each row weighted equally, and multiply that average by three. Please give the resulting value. 39.3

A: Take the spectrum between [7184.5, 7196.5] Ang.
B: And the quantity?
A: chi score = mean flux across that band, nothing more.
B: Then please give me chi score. 13.8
